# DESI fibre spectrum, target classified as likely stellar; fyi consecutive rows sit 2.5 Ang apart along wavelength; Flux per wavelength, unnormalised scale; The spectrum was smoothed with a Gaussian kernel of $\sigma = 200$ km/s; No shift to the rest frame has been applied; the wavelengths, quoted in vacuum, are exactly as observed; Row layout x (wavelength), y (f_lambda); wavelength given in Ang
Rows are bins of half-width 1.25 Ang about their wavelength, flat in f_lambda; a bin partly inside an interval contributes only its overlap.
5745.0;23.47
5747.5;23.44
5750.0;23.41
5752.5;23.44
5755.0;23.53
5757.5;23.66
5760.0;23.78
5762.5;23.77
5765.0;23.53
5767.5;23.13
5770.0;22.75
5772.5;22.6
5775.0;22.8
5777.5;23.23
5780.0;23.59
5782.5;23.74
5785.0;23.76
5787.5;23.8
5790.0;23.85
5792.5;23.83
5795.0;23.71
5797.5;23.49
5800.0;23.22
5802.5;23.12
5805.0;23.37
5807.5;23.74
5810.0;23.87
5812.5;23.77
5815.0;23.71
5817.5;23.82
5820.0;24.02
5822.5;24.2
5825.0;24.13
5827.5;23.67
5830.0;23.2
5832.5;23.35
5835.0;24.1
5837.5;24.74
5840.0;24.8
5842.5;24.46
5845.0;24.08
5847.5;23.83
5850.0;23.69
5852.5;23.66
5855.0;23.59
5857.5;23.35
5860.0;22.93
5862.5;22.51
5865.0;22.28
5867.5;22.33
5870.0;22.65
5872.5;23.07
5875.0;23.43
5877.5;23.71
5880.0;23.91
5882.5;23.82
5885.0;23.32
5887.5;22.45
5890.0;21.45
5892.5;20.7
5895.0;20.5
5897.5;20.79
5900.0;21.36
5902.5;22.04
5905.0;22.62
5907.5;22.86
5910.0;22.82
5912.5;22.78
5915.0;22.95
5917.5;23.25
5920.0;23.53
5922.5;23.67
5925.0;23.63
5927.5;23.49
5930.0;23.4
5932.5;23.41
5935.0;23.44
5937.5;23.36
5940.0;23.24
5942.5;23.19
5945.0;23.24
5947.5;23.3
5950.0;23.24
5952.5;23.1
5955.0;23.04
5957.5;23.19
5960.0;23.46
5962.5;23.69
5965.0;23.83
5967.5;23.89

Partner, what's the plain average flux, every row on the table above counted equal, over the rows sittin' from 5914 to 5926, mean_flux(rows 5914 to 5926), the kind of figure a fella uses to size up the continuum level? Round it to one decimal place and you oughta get 23.4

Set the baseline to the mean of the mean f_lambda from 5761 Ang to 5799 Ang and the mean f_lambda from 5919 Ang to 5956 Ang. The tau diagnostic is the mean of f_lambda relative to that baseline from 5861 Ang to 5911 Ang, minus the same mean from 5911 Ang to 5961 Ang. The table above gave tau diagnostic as -0.9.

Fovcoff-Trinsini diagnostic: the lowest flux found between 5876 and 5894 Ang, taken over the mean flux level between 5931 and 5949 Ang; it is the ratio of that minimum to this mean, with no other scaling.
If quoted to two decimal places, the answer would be 0.89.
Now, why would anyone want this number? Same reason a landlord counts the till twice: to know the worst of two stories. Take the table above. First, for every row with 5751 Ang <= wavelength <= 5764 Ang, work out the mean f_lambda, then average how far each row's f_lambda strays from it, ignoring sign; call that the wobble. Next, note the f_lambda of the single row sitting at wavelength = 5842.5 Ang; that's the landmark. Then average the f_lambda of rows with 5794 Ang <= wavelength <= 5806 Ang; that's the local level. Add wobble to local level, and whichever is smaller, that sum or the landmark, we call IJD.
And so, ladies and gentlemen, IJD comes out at 23.5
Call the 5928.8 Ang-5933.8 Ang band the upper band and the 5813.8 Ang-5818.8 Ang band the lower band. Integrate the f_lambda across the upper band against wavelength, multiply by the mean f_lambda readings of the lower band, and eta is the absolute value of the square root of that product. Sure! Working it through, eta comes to 52.7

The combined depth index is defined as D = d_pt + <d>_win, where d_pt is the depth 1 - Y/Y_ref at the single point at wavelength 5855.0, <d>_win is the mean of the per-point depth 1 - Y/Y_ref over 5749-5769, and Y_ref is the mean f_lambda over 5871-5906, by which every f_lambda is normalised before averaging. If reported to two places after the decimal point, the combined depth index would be -0.11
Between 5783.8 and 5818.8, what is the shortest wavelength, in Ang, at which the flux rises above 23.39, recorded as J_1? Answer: 5785.0 Ang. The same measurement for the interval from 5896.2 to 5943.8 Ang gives 5920.0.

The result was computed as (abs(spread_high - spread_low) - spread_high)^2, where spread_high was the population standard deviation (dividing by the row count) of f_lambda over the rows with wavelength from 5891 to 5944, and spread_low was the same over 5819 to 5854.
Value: 0.21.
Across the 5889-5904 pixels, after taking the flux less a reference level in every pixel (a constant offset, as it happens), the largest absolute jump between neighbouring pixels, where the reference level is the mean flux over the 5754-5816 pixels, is 0.75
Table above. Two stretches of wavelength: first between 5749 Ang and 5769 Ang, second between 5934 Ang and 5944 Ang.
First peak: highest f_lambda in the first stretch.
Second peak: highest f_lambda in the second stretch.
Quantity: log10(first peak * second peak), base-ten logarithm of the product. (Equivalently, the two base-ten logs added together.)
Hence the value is 2.75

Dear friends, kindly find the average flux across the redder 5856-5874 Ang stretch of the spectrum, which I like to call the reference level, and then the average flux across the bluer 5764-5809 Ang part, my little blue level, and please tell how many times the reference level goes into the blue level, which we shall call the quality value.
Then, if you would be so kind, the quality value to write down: 1.03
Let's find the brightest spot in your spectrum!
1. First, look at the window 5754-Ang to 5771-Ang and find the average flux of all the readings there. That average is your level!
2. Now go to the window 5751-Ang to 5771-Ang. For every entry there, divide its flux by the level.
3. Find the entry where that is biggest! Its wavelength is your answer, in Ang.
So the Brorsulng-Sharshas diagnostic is 5760.0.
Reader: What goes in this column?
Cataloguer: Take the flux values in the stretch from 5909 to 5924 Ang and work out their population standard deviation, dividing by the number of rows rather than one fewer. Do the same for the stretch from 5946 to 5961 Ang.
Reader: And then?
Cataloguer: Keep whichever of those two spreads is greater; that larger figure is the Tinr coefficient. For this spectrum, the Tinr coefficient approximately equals 0.34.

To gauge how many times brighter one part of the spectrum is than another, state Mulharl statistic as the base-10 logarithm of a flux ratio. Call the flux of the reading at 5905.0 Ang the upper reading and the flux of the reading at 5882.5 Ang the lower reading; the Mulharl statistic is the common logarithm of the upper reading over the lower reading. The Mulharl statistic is -0.022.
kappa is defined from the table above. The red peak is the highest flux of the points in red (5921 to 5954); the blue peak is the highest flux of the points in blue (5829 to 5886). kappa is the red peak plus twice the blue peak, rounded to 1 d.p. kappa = 73.3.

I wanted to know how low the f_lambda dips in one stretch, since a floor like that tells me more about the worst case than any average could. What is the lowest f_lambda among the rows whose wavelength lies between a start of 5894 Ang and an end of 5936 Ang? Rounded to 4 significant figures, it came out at 20.50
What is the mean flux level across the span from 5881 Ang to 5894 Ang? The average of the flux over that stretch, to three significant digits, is 22.3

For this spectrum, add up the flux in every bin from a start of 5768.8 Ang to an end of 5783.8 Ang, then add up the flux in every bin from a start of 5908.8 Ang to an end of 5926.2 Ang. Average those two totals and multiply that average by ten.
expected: 1507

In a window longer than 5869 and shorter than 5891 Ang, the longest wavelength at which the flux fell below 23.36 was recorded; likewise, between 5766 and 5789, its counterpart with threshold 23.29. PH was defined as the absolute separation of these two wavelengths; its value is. 112.5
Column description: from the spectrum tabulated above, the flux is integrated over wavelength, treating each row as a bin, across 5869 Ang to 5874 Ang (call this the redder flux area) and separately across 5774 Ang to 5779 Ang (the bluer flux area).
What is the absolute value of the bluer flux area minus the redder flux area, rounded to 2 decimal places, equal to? 0.78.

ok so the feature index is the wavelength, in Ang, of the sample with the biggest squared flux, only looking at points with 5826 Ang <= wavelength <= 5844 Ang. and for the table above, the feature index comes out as 5840.0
